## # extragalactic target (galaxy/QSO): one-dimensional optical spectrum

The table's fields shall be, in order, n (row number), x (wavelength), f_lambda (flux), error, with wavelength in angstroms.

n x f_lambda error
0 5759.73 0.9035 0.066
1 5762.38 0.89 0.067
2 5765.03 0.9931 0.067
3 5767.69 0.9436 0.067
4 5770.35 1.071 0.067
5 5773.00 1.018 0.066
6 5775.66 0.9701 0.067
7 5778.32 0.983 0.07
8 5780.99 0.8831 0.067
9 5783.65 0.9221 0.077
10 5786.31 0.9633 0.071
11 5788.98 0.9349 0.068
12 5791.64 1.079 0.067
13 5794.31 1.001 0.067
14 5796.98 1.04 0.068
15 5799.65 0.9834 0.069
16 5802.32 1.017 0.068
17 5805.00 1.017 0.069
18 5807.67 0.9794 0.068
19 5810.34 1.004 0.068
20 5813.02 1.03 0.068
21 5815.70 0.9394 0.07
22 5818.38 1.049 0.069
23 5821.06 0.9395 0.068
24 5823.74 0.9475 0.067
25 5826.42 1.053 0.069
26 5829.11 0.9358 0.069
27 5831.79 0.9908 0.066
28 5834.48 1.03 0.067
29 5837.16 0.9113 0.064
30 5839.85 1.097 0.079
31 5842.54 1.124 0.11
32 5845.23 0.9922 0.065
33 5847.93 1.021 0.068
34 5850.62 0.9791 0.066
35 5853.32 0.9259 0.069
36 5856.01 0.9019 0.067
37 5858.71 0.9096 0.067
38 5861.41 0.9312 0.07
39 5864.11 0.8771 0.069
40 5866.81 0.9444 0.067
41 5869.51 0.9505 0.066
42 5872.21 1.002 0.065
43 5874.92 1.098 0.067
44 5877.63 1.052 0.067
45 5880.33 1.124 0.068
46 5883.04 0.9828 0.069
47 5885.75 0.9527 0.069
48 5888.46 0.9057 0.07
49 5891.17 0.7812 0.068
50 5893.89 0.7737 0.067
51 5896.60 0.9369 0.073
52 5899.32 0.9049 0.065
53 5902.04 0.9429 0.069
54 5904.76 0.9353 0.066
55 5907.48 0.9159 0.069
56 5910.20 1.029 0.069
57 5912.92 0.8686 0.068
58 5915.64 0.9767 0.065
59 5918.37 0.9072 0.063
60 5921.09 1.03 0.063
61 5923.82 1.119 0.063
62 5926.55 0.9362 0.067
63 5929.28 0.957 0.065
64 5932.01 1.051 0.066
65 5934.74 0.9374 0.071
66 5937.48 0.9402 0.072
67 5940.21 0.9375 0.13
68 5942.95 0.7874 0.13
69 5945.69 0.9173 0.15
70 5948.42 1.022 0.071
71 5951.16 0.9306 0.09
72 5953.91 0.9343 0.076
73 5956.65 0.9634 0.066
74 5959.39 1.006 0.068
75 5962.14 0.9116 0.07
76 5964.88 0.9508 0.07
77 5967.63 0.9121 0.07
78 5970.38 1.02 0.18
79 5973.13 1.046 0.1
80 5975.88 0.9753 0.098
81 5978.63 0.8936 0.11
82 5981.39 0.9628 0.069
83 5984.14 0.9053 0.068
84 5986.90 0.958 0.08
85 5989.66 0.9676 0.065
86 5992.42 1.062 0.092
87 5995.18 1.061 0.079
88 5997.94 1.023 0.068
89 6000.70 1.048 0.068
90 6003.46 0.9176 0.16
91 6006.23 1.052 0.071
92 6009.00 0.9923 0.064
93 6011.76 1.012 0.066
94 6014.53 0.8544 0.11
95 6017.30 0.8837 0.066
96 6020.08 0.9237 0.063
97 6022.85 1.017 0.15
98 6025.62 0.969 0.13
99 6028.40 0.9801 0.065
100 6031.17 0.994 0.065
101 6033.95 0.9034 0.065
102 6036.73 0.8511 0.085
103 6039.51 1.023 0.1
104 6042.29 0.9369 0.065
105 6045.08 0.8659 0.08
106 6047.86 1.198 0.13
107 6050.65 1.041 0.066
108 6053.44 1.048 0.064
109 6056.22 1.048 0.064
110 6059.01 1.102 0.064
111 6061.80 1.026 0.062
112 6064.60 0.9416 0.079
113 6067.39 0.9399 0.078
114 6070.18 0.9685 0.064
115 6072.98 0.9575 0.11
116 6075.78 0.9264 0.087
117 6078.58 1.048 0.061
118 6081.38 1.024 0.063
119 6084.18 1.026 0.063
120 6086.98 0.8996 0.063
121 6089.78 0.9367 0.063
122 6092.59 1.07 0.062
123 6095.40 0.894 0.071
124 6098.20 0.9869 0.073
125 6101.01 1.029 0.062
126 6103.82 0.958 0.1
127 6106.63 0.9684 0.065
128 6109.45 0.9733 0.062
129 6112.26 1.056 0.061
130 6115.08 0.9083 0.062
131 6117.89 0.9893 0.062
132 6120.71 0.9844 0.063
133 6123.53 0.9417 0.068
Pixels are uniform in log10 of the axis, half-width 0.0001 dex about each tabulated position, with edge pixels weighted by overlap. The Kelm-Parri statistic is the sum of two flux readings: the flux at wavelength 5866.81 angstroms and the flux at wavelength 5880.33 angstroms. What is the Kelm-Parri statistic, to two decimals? 2.07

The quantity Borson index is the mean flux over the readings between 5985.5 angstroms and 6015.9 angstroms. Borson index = 0.995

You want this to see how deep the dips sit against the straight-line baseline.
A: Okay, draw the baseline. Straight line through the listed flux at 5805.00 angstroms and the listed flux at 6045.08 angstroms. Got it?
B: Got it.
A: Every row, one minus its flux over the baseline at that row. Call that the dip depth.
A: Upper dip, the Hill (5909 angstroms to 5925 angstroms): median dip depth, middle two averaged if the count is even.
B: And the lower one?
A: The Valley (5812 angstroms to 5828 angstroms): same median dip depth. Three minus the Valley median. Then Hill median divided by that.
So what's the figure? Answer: -0.0190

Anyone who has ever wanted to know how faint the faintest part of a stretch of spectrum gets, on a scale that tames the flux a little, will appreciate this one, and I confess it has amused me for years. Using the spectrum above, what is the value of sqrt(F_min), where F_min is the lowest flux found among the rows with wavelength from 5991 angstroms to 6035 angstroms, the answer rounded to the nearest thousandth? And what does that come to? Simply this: 0.924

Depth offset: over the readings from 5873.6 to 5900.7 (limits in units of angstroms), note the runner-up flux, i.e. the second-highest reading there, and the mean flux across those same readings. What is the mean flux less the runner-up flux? -0.15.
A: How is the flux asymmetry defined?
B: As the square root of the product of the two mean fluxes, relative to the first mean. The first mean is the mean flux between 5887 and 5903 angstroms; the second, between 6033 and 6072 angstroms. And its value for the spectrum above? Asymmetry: 1.07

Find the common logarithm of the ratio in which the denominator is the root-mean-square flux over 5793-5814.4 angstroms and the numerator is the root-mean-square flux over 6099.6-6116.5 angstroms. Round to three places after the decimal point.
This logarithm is -0.011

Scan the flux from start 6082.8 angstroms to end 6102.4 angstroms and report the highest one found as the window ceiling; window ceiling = 1.07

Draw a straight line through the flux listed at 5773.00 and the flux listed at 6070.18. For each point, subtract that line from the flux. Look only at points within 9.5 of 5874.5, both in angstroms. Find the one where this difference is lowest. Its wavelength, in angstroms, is 5866.81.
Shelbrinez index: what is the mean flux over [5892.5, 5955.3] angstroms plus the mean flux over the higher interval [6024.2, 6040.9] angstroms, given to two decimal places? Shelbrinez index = 1.90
